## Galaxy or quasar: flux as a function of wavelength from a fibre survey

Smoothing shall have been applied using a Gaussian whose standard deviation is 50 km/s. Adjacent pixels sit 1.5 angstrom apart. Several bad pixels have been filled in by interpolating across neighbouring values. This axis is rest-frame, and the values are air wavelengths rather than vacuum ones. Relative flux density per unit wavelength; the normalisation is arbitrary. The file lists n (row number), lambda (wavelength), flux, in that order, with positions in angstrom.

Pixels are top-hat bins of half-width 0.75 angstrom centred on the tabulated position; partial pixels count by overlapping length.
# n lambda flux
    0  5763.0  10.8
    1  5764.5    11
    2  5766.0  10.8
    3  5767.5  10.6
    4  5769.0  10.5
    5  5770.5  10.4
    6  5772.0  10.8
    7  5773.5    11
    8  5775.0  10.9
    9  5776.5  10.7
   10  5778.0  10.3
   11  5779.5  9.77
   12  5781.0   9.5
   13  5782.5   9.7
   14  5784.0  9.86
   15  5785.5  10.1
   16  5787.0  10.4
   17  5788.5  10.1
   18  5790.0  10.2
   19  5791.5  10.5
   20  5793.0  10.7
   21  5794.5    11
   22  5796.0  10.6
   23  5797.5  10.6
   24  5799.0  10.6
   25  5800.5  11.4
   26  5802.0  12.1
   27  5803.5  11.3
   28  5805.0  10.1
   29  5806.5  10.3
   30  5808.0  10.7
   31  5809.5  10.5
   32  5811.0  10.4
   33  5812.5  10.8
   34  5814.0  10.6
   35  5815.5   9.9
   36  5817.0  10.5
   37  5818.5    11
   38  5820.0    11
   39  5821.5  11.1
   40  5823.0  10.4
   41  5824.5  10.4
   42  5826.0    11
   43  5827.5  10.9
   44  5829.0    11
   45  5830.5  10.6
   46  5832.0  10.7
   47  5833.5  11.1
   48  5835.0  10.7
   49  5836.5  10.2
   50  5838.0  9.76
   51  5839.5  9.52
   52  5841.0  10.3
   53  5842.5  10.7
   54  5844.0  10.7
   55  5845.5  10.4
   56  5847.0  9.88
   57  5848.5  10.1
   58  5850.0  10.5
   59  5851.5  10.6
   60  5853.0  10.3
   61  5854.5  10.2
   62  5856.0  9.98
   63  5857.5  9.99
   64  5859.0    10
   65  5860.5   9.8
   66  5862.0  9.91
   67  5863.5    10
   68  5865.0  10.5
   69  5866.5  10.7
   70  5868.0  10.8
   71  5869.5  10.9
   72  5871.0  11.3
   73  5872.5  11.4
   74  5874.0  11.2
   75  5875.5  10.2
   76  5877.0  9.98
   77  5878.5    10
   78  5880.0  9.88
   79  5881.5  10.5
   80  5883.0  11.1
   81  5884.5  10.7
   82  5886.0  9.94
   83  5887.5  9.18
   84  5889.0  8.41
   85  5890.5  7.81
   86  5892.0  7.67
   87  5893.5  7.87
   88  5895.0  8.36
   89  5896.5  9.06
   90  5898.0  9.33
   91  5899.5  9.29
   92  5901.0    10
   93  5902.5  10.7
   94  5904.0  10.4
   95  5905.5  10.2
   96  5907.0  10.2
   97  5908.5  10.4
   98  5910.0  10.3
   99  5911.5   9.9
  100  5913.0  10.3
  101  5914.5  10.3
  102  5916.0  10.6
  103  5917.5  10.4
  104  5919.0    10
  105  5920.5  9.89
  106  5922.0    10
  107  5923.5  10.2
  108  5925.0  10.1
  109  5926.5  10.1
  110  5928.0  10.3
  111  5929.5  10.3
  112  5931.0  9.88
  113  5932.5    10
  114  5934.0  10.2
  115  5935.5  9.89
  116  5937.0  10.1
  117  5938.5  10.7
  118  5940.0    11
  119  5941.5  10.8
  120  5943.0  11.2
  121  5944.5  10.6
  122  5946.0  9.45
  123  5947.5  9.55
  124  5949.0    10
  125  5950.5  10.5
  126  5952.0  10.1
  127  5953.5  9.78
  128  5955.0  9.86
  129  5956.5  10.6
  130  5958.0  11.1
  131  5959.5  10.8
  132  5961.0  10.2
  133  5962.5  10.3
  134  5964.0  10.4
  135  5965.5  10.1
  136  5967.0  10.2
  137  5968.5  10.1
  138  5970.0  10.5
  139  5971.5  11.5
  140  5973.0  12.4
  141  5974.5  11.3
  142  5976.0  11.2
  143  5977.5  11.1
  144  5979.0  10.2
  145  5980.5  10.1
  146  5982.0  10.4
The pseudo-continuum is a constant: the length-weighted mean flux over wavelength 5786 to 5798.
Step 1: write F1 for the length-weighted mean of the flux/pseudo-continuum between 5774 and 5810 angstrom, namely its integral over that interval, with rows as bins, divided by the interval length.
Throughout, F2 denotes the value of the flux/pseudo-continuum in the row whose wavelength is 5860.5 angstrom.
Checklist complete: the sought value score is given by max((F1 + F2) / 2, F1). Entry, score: 1.00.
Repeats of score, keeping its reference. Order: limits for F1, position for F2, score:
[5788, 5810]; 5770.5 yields 1.02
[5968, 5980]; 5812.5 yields 1.05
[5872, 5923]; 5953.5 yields 0.94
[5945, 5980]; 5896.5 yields 1.00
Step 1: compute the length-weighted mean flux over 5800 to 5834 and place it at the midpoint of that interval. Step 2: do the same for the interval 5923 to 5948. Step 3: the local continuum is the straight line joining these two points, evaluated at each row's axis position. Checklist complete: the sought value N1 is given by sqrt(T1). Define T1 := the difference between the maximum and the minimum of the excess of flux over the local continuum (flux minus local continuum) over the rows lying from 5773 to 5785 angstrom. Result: 1.21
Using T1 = 1.47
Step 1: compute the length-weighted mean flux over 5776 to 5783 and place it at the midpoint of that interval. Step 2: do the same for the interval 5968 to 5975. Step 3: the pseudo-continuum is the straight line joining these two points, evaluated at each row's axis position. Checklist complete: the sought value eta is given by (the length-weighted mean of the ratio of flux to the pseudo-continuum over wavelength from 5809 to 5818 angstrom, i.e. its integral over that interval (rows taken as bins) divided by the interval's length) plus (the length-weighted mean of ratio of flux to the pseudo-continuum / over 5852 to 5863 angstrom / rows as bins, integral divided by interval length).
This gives 1.99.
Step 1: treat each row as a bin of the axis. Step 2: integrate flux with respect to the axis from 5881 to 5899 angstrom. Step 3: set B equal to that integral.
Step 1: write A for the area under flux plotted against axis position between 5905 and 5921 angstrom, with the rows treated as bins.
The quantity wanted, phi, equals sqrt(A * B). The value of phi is 164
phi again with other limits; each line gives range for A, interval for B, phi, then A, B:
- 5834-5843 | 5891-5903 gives 99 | 92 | 108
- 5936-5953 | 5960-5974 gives 162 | 176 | 149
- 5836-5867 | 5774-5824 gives 408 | 316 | 527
